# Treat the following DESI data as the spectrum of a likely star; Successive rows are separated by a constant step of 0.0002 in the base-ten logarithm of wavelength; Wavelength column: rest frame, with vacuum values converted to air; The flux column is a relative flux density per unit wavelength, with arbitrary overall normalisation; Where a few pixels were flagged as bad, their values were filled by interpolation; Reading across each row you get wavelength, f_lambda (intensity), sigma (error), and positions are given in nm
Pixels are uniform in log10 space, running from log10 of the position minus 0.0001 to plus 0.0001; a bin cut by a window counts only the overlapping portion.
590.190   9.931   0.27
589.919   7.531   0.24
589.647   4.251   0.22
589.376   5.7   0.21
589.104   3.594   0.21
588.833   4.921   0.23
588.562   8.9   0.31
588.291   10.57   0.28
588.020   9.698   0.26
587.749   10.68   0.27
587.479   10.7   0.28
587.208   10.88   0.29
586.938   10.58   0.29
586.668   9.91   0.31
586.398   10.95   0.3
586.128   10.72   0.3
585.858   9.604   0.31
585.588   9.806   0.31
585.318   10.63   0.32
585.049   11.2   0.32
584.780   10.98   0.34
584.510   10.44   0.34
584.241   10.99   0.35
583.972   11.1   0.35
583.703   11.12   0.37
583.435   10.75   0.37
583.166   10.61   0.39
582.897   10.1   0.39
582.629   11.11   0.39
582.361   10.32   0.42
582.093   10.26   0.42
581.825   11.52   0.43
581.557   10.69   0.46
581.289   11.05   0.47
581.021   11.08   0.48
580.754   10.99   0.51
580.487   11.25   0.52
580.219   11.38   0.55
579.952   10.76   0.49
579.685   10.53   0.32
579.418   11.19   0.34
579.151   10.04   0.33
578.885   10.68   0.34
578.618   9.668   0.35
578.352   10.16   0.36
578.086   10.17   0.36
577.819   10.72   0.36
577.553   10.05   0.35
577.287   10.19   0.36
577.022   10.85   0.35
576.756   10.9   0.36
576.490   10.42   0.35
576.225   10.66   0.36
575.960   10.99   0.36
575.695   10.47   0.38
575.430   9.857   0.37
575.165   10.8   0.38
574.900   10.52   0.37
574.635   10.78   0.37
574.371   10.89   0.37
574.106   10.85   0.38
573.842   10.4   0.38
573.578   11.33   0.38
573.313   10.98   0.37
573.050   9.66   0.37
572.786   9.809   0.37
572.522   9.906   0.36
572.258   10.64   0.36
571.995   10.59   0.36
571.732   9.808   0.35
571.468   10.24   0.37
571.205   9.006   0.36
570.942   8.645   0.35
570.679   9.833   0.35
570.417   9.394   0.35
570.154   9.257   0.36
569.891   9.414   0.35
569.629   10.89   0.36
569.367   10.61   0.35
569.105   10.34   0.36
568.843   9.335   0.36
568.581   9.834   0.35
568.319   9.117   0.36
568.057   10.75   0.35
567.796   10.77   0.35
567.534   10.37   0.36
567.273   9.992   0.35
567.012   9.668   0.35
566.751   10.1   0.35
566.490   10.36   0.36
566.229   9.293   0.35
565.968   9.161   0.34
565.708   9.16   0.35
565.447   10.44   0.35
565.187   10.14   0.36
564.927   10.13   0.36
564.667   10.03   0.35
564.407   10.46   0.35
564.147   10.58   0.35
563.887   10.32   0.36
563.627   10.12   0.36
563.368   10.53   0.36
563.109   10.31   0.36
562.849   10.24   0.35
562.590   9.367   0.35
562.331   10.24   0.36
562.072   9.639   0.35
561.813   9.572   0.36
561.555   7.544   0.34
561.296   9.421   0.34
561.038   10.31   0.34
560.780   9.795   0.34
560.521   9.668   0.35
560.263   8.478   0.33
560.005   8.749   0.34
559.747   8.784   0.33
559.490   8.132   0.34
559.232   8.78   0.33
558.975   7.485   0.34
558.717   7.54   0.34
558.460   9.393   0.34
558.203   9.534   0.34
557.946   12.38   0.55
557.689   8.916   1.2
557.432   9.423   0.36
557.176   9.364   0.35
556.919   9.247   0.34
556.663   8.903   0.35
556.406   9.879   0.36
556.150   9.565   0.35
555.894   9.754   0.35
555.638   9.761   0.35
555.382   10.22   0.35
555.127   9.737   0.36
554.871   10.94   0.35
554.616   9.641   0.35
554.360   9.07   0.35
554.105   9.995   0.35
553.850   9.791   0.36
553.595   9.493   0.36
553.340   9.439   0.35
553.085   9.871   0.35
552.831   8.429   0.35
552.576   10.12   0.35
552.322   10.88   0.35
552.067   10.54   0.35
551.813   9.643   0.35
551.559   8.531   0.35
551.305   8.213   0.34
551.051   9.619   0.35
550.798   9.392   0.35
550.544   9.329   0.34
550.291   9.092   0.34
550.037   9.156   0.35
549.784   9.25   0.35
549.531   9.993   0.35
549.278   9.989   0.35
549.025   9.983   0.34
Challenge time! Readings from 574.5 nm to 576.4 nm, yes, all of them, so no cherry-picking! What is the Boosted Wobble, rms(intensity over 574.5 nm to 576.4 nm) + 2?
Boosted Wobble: 12.6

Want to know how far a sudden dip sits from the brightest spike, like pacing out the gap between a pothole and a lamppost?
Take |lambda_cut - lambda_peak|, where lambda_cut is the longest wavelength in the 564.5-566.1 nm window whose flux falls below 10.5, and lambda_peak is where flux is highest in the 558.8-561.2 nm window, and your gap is 4.93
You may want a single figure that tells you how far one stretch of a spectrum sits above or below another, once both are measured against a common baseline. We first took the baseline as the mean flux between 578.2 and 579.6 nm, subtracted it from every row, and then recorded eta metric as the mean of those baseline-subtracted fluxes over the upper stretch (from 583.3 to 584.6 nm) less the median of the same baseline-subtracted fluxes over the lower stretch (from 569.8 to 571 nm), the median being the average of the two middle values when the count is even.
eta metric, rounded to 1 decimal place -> 1.5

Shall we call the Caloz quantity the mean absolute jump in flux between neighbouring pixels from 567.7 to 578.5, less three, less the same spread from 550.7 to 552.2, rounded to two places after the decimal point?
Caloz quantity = -3.28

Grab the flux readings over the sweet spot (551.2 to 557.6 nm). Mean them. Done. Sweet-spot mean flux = 9.62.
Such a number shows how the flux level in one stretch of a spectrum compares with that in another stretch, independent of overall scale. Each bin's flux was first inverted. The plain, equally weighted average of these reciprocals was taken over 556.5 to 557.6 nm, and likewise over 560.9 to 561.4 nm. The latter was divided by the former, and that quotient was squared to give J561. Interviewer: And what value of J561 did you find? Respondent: 0.88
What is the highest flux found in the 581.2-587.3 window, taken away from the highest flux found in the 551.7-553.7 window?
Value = -0.64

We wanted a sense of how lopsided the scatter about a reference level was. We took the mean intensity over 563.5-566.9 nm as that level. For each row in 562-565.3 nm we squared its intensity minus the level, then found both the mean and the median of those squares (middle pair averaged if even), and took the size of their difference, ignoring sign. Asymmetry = 0.0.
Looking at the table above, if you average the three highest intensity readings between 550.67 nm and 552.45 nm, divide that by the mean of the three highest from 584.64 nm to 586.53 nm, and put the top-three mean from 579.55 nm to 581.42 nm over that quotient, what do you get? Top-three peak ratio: 12.0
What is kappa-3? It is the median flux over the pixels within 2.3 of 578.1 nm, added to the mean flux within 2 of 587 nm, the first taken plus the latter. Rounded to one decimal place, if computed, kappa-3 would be 20.6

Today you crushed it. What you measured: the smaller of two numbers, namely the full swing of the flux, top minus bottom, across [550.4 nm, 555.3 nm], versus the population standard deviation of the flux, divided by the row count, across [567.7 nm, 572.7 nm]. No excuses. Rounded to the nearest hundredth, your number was 0.67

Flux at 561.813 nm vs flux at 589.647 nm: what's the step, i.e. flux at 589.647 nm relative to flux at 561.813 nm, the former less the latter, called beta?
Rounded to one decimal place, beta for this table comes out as -5.3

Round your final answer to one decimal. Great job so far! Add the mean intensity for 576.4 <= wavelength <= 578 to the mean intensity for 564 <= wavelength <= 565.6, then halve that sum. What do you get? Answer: 10.4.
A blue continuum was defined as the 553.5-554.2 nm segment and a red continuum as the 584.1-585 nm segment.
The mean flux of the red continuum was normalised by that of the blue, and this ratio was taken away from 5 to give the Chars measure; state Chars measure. 3.89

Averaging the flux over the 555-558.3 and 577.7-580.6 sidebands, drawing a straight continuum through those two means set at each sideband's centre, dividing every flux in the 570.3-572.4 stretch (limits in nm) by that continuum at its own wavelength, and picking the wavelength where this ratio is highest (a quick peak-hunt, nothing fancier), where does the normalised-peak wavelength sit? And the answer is 572.258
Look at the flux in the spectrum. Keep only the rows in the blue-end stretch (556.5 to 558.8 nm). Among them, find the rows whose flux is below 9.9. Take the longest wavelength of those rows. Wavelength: 558.717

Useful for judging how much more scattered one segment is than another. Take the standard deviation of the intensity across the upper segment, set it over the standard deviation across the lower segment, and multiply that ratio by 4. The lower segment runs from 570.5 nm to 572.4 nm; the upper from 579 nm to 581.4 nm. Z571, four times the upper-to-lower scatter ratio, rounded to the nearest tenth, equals 2.2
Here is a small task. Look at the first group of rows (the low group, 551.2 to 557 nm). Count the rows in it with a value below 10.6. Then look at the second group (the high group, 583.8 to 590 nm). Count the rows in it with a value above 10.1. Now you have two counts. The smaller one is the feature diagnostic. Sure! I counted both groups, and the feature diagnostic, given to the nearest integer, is 13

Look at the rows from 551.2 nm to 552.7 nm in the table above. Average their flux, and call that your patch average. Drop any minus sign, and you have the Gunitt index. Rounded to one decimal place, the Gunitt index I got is 9.7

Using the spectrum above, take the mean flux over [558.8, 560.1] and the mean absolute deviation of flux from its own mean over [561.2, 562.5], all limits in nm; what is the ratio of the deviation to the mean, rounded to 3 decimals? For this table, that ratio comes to 0.083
